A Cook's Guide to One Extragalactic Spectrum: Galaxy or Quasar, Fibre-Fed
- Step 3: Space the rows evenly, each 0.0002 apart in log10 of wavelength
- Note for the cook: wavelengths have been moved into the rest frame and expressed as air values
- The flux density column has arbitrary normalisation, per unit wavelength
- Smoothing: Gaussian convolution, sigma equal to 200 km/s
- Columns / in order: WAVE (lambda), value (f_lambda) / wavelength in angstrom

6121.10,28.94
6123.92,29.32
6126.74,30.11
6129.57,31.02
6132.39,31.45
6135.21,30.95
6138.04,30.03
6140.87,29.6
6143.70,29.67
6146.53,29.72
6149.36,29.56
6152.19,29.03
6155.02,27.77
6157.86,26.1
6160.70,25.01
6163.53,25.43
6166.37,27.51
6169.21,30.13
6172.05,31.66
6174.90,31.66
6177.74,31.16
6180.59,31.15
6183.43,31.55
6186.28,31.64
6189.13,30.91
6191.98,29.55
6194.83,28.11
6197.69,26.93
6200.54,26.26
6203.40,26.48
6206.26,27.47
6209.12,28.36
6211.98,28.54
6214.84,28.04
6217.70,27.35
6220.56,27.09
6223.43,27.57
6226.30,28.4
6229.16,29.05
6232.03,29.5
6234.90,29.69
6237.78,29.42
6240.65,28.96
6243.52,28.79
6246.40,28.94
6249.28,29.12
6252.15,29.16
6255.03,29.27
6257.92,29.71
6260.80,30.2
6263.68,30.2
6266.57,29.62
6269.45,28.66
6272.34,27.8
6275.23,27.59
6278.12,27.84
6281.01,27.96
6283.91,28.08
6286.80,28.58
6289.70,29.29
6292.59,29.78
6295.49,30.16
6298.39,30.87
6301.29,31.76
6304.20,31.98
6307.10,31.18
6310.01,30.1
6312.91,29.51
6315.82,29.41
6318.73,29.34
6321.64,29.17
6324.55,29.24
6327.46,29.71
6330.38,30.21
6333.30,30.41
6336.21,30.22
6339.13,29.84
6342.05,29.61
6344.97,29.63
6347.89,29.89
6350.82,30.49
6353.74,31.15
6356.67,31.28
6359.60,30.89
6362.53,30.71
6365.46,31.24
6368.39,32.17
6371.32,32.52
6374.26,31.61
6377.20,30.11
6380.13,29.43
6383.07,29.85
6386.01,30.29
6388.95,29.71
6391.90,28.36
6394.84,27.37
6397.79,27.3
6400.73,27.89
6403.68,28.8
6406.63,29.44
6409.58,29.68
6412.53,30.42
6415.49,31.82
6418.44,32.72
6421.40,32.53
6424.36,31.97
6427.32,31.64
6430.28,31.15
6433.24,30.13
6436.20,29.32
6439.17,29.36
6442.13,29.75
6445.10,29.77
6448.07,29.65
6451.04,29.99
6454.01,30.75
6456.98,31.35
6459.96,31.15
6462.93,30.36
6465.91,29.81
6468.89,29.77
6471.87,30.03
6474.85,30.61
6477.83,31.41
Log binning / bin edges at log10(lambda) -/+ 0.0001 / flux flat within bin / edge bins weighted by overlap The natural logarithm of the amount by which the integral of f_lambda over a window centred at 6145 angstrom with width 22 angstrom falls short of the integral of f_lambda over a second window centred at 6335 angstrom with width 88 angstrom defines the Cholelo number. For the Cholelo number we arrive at 7.6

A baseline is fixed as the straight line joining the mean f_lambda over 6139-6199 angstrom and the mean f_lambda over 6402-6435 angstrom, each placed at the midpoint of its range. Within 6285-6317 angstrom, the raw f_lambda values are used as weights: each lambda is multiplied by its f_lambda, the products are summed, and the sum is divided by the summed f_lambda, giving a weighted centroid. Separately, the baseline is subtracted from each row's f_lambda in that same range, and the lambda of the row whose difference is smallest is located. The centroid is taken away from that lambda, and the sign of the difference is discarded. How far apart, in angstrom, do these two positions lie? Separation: 14.6 angstrom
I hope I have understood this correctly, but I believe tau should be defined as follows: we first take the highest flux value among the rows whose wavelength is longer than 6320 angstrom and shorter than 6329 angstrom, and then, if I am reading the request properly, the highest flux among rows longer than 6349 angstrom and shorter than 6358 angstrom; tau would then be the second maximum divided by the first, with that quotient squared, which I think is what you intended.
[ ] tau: 1.11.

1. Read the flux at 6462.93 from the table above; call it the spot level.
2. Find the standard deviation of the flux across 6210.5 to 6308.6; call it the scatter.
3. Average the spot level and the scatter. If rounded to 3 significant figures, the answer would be 15.8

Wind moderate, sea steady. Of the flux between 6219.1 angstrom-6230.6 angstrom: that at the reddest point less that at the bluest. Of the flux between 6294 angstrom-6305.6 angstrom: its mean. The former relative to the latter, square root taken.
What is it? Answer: 0.251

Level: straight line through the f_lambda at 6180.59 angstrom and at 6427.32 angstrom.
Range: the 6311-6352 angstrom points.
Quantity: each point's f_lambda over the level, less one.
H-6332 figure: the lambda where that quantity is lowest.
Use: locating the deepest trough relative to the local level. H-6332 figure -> 6321.64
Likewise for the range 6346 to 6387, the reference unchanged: 6380.13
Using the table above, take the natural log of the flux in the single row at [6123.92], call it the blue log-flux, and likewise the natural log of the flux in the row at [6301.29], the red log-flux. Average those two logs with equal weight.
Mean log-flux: 3.42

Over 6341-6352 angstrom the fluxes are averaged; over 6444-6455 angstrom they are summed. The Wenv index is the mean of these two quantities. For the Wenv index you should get 75.0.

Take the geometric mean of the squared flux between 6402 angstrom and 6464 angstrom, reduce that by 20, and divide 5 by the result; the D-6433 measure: 0.0055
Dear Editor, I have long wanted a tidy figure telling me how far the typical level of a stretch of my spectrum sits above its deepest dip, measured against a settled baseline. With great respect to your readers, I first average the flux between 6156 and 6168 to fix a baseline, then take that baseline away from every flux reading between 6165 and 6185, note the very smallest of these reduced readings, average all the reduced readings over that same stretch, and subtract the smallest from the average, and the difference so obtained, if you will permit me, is 3.2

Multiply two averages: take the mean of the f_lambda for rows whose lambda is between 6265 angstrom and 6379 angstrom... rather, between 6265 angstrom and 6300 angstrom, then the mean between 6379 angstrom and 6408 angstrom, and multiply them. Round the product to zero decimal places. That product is 832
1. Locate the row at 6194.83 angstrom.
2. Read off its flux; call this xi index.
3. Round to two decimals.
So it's 28.11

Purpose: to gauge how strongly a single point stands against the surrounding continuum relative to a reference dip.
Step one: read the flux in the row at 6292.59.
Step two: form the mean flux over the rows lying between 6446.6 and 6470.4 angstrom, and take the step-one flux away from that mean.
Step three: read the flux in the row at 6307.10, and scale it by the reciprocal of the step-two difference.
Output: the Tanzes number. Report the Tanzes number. 54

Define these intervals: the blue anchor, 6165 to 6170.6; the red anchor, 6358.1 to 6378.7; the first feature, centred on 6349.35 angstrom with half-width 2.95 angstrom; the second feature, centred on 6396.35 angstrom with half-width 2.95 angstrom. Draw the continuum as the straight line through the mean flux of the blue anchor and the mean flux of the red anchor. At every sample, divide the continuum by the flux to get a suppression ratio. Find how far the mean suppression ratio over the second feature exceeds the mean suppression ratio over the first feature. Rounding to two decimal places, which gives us 0.13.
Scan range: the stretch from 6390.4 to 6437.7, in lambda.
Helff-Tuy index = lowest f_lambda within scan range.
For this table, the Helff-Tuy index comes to 27.3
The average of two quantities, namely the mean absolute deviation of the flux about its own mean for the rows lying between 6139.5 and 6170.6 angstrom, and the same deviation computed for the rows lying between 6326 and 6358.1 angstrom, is 1.03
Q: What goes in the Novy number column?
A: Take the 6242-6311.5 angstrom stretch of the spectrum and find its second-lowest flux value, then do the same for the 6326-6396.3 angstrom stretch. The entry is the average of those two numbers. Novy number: 28.1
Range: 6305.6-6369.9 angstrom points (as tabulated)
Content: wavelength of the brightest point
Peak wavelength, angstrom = 6368.39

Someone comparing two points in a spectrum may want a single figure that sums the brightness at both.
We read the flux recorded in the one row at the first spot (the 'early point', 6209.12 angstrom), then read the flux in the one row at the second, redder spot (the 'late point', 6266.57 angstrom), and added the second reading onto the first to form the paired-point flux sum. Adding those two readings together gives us 58.0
